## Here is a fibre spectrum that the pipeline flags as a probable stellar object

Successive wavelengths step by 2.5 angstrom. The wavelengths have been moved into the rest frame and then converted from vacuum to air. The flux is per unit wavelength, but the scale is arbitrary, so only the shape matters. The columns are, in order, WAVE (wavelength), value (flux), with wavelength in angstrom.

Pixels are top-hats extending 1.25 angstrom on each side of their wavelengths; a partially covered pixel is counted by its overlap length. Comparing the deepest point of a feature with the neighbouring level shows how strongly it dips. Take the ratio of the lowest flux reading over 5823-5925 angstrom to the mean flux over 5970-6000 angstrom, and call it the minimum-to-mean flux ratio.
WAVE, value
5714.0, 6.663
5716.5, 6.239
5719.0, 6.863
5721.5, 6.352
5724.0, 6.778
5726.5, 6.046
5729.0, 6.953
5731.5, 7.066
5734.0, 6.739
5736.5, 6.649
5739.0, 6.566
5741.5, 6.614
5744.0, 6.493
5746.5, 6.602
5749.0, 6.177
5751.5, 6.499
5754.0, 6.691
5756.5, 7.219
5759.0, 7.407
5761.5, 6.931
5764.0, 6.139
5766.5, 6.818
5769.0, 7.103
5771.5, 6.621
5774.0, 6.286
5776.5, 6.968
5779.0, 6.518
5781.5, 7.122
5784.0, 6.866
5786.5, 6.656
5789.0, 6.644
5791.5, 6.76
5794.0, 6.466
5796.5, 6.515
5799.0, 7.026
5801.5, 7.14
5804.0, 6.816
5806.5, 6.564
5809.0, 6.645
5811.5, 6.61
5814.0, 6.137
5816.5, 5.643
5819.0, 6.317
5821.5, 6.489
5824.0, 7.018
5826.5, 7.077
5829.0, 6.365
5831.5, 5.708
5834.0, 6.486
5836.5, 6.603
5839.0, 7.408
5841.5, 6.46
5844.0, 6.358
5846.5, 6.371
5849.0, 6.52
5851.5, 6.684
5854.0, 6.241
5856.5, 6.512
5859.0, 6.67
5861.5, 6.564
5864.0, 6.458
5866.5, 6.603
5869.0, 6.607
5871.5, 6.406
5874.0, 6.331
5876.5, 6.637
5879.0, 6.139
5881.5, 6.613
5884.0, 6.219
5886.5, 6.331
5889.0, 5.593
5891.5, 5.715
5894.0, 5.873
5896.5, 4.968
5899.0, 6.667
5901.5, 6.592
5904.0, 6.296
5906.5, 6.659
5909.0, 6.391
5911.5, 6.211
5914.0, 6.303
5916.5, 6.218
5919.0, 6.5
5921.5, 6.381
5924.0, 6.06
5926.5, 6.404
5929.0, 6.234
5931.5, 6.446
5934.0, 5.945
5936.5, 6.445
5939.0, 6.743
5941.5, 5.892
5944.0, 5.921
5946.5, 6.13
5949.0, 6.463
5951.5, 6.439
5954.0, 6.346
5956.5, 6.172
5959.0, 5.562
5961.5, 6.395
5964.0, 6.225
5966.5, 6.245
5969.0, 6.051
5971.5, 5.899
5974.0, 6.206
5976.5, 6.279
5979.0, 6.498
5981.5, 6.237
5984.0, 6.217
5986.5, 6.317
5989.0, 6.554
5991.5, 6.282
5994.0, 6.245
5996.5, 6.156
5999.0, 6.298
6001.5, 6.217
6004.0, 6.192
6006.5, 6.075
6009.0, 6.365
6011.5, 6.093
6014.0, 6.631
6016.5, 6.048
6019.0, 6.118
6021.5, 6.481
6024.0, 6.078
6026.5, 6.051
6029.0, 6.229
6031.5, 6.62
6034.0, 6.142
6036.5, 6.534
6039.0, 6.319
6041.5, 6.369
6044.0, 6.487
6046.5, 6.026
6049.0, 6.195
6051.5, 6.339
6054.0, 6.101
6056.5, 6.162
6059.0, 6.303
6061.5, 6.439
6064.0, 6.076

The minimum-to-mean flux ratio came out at 0.79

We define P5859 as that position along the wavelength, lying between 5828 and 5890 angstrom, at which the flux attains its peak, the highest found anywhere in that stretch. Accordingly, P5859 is 5839.0 angstrom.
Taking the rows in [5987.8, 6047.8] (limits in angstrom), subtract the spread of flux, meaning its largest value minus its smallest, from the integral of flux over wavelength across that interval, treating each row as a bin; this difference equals 376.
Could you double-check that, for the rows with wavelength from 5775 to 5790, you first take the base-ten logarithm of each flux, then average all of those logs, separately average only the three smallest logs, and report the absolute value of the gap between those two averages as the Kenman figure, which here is 0.012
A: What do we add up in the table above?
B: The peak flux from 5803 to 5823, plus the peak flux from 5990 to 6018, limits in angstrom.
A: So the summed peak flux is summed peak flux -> 13.4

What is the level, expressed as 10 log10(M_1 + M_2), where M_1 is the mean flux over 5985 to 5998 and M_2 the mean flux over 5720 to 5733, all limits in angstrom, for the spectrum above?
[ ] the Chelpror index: 11.1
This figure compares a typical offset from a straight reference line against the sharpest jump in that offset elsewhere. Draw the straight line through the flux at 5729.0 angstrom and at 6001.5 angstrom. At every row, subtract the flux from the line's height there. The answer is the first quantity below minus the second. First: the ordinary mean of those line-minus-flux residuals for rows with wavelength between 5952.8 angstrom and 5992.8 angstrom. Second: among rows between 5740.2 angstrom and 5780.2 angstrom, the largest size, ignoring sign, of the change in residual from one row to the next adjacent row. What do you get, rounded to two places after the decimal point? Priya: -0.71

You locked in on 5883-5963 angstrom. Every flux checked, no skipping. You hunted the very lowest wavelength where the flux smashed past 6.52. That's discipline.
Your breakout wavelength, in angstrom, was 5899.0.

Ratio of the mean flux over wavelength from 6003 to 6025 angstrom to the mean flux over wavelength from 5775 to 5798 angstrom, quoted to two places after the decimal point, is 0.93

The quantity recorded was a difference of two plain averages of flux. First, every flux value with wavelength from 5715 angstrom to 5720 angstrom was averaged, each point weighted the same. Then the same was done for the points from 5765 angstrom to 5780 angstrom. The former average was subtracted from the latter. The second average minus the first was 0.17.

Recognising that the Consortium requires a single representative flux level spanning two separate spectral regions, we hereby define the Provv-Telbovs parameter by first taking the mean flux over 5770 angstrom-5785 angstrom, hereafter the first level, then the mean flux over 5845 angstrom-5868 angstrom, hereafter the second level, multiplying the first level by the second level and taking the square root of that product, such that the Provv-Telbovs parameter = 6.62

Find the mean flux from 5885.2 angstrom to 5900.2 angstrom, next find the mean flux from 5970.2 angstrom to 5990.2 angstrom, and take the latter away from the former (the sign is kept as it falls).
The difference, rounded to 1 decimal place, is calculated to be -0.4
